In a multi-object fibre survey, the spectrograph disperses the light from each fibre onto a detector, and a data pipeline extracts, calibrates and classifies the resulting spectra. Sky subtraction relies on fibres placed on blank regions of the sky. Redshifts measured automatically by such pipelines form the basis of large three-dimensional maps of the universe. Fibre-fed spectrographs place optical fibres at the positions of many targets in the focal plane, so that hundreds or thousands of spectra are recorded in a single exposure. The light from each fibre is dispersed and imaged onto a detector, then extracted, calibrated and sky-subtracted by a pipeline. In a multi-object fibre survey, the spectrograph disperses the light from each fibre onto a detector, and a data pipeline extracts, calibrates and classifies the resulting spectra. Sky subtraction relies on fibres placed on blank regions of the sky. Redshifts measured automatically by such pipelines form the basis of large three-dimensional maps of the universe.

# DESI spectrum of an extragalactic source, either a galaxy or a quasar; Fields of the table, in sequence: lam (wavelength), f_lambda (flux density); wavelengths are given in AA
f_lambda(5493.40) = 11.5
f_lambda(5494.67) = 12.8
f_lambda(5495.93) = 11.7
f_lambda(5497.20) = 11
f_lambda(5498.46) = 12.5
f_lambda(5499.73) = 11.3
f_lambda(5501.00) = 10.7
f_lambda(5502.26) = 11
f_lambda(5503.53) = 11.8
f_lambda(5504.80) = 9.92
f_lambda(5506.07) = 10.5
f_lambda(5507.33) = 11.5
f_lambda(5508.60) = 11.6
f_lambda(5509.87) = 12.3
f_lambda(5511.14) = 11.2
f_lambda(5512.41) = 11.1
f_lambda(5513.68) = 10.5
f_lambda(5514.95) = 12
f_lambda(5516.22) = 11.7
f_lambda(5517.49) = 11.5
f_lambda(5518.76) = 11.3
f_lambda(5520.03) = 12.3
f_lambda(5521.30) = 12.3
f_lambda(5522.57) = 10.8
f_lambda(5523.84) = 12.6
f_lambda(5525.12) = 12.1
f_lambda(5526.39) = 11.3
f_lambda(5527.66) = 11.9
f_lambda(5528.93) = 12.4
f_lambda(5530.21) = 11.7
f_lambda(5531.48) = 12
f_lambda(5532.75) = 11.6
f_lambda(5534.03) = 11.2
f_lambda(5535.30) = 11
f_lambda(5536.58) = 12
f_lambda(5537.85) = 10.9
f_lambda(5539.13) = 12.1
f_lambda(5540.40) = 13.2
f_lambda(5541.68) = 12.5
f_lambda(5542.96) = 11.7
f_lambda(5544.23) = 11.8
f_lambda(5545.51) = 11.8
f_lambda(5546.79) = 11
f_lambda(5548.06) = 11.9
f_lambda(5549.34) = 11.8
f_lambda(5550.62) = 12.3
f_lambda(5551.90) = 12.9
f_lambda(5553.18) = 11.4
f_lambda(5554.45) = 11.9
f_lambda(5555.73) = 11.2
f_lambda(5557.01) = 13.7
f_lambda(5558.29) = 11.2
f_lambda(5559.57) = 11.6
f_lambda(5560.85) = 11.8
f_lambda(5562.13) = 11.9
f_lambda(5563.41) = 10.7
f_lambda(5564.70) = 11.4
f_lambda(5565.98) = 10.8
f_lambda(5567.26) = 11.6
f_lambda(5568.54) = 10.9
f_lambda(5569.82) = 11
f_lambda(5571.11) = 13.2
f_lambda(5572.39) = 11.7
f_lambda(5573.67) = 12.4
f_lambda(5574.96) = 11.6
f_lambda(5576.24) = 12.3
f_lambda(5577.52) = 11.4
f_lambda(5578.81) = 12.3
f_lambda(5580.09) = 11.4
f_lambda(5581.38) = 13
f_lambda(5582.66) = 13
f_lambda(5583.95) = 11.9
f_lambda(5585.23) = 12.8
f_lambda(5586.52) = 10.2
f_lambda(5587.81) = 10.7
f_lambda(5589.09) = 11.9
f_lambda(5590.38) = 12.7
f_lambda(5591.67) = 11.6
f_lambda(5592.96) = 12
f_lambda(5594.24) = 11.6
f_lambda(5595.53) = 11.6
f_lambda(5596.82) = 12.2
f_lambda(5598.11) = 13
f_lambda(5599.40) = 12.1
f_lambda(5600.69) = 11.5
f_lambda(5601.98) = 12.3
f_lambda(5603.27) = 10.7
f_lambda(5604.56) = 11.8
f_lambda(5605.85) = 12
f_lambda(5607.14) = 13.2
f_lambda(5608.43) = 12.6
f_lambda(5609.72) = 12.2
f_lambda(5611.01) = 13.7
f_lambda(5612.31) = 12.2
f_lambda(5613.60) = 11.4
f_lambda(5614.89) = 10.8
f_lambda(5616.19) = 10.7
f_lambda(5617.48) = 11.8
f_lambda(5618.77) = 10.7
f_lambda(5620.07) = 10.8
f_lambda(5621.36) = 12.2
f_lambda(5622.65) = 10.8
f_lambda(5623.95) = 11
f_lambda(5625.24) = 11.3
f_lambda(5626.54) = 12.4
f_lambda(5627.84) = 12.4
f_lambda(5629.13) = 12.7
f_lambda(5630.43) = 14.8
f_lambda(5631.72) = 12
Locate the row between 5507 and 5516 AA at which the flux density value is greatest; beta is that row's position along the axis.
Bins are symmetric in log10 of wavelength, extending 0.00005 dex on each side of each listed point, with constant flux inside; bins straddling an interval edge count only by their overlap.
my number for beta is 5509.87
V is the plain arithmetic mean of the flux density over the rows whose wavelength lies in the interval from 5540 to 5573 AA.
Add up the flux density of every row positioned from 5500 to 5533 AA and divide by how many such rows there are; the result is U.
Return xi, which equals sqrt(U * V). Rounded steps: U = 11.5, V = 11.8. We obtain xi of 11.7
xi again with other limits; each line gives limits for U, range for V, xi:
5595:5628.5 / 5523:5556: 11.8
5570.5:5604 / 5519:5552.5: 11.9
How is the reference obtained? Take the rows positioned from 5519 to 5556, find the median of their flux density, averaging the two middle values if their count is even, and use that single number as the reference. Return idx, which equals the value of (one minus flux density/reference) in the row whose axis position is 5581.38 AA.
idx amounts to -0.09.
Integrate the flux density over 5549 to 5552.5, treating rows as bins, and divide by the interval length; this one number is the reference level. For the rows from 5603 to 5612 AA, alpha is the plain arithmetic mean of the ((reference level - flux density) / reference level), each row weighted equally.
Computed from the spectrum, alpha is 0.00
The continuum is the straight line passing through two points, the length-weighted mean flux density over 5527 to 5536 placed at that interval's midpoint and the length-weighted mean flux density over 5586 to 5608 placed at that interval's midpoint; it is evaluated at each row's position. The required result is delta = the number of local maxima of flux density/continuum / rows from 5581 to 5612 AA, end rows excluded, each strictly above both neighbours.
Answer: 6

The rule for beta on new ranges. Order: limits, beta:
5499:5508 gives 5503.53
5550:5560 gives 5557.01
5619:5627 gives 5626.54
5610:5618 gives 5611.01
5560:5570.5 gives 5562.13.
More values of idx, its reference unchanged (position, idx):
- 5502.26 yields 0.08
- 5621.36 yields -0.03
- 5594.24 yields 0.03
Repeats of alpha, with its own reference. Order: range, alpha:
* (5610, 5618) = 0.05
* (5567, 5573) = 0.05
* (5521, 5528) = 0.04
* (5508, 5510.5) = 0.03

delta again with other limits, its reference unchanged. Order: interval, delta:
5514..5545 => 6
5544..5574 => 8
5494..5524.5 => 5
